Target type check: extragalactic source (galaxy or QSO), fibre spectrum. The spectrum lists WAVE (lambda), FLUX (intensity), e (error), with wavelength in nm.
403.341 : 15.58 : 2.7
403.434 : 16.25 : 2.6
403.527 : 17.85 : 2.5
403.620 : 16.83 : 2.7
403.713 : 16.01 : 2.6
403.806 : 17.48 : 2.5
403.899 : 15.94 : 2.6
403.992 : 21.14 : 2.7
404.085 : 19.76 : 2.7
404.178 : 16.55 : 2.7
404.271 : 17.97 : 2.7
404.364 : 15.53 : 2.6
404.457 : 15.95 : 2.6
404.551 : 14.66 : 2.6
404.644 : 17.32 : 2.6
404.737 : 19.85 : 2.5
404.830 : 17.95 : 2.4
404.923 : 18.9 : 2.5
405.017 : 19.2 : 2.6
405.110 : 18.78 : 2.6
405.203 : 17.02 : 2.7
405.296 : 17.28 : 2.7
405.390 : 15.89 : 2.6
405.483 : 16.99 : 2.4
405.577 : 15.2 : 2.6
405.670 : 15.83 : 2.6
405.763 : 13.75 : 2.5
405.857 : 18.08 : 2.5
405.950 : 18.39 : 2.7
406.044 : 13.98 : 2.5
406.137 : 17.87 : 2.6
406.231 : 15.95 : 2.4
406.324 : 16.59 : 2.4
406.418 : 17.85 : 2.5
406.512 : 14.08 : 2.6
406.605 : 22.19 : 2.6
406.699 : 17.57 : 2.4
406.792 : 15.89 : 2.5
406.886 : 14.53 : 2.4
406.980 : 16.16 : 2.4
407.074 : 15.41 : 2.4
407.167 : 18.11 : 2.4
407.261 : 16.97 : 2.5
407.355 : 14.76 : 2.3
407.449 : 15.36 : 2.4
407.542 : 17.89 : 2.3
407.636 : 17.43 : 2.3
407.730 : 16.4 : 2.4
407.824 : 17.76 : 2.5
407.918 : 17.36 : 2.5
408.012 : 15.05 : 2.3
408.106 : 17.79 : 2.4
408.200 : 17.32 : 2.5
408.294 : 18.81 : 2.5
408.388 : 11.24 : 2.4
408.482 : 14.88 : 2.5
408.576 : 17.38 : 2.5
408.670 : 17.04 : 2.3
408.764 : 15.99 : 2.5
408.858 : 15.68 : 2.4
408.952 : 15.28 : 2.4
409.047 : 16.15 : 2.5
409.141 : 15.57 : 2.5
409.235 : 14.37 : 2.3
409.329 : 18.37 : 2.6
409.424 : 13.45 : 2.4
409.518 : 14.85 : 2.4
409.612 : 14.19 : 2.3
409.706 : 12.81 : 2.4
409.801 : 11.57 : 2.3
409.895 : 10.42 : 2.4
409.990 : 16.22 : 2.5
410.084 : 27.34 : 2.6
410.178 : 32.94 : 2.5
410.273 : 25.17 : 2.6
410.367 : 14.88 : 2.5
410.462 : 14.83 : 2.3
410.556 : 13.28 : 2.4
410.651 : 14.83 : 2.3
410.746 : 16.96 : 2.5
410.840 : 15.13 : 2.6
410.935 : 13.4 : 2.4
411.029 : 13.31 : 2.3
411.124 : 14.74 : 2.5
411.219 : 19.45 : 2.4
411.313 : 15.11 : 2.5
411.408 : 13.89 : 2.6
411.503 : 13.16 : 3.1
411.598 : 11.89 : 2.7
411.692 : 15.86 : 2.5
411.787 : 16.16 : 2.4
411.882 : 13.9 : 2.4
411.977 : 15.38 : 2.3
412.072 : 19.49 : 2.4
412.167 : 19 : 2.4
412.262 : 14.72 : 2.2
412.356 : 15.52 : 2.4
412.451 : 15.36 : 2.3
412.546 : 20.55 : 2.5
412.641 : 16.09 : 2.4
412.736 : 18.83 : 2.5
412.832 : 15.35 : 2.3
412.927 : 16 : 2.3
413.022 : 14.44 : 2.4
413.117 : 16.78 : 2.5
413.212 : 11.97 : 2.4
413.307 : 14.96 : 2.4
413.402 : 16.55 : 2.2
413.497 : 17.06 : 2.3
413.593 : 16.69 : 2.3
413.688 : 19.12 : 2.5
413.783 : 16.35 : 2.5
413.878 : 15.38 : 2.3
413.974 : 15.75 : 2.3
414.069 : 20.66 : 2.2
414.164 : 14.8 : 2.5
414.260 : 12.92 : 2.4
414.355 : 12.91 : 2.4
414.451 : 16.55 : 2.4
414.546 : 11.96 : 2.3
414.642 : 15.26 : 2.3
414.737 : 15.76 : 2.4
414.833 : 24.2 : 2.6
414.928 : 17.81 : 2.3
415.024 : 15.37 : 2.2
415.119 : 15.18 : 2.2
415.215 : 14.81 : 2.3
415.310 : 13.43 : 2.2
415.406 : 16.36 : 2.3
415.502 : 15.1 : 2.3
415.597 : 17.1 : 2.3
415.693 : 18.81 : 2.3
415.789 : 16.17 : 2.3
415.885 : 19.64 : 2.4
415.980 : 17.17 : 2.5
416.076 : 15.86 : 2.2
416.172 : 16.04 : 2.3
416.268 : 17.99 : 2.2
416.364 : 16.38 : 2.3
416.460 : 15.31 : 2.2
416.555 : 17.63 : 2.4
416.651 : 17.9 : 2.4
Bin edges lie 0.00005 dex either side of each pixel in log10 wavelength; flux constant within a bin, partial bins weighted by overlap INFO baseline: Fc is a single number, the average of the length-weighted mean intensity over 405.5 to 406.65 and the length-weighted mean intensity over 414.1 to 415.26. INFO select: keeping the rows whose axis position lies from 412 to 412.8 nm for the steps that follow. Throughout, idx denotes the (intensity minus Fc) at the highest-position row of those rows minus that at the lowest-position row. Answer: -0.7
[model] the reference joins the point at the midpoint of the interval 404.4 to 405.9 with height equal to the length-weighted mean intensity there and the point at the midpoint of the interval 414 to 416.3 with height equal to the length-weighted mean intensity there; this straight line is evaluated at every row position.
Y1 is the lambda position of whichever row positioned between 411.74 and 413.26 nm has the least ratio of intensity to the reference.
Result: 413.212 nm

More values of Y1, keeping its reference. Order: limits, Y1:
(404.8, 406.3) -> 405.763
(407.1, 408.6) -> 408.388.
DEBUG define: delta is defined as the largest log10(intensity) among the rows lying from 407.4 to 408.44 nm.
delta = 1.27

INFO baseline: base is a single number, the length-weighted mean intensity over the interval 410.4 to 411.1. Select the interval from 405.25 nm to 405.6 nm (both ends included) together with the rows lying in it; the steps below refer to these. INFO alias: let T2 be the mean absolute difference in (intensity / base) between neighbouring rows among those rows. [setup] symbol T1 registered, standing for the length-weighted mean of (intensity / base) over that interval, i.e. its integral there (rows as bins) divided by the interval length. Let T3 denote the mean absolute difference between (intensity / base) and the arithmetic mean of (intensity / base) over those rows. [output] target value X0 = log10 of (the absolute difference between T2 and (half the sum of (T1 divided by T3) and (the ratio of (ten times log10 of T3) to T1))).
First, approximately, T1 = 1.13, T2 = 0.10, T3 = 0.05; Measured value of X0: 0.7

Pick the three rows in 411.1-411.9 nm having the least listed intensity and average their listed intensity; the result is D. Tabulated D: 13.0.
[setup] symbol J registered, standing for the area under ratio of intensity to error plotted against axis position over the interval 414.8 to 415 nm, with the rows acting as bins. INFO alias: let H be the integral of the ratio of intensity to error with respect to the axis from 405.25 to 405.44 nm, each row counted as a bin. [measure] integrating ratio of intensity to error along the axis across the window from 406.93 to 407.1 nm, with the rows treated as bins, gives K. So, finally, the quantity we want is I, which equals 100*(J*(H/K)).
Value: 177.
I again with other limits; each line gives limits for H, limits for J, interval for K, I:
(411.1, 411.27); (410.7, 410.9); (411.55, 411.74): 149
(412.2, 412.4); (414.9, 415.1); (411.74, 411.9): 192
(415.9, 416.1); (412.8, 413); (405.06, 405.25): 150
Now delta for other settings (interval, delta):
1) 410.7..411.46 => 1.29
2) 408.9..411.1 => 1.52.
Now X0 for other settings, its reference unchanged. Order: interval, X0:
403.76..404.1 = 0.1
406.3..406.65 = -0.6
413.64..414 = 0.3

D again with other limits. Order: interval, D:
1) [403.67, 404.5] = 15.8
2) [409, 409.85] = 12.6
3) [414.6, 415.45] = 14.5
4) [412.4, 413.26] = 13.9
